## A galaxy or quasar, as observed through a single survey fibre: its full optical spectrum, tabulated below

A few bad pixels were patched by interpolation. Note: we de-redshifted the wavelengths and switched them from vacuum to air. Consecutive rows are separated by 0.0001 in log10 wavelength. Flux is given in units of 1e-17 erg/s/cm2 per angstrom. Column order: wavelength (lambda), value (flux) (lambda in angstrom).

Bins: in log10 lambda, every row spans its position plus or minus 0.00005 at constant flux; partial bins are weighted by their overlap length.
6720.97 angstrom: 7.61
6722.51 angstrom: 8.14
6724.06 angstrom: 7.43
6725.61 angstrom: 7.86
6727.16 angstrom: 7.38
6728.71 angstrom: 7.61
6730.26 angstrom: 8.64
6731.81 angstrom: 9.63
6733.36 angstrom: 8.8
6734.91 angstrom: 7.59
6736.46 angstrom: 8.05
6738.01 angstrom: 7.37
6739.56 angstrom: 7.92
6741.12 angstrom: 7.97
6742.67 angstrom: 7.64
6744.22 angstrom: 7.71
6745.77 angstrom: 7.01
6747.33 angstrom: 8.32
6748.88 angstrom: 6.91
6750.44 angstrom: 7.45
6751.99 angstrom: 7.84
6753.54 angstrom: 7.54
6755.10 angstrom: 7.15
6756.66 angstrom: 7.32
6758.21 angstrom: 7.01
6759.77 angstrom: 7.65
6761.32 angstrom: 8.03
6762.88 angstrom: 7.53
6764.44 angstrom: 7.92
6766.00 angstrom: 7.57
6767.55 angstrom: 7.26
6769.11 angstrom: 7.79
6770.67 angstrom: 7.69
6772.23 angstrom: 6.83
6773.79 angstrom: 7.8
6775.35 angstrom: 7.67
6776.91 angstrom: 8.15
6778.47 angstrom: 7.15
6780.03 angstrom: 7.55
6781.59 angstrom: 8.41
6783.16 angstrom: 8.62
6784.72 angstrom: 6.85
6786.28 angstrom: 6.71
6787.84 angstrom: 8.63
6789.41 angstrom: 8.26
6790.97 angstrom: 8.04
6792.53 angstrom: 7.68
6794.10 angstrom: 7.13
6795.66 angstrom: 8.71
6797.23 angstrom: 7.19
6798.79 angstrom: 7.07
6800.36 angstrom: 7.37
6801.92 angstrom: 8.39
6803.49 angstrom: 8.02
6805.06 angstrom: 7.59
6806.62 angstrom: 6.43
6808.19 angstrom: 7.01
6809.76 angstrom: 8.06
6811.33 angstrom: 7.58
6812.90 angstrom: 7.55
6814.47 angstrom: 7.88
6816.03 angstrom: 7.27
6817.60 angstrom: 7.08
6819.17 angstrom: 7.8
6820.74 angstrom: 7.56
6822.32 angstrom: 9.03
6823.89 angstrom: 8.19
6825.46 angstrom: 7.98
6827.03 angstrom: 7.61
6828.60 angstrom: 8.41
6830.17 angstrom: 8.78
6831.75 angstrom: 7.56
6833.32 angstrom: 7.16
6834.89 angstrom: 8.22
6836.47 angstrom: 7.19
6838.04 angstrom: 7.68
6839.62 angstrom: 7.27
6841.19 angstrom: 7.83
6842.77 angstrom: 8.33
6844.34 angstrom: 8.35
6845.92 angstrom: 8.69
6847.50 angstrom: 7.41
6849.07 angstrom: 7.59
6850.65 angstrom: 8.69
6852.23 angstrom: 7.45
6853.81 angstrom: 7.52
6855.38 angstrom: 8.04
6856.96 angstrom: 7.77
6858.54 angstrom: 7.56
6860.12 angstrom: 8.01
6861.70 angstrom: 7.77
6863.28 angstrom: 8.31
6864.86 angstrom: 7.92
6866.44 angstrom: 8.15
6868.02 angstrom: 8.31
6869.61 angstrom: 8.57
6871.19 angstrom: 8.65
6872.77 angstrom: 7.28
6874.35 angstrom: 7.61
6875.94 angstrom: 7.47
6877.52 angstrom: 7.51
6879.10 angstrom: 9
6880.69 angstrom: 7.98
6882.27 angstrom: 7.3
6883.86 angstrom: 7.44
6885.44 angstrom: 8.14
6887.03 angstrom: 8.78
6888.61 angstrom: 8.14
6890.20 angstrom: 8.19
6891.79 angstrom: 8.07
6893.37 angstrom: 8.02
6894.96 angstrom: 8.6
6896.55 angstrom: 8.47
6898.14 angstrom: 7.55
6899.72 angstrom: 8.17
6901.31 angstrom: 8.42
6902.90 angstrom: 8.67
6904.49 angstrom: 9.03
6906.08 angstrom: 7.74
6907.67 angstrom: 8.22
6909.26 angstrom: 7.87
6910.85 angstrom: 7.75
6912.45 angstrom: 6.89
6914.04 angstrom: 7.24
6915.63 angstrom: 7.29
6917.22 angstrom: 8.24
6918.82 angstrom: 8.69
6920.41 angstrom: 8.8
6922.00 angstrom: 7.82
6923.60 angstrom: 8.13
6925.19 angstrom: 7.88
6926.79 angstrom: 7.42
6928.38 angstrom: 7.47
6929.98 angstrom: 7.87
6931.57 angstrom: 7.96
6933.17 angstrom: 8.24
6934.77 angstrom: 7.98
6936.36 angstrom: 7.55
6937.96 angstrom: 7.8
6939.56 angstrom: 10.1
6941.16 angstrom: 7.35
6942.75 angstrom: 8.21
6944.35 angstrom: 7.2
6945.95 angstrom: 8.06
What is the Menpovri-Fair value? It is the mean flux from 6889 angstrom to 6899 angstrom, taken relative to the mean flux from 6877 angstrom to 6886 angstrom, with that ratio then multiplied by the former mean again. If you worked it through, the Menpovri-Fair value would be 8.4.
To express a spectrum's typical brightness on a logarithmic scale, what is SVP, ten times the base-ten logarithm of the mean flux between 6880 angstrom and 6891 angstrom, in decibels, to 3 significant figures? 9.03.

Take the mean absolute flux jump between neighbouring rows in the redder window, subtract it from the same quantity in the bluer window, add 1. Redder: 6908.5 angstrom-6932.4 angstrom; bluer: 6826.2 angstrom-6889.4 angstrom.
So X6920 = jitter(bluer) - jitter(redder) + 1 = 1.17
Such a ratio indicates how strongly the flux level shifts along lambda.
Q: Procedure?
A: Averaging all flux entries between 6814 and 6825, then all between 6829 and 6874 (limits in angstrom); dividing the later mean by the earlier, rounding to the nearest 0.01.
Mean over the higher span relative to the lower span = 1.01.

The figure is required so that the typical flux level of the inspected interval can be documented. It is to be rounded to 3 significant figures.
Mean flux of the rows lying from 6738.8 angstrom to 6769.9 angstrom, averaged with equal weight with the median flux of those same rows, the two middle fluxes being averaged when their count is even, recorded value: 7.59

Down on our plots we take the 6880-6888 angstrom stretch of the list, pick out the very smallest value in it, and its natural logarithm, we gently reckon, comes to 1.988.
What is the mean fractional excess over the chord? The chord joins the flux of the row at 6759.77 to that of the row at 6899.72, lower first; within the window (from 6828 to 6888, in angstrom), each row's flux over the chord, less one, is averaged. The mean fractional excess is -0.009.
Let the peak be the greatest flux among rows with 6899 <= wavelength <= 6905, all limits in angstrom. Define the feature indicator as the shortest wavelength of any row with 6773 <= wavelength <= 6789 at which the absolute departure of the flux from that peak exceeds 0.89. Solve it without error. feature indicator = 6773.79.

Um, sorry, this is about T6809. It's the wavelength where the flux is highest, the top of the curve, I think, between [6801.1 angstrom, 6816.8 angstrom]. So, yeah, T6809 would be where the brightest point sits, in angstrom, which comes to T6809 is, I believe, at 6801.92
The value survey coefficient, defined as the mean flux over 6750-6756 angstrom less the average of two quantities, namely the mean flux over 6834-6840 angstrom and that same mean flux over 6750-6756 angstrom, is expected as -0.05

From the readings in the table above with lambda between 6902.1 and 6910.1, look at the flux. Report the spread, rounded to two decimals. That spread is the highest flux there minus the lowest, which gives 1.29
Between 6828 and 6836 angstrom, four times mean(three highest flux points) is 33.9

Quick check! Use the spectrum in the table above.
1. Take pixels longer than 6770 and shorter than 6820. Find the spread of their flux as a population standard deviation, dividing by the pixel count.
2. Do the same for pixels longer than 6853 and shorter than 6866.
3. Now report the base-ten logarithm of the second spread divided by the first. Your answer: -0.38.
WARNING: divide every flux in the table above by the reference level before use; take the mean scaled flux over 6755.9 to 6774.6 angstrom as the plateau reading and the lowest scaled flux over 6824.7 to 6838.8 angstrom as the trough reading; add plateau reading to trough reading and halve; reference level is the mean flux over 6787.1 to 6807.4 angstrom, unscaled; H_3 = 0.95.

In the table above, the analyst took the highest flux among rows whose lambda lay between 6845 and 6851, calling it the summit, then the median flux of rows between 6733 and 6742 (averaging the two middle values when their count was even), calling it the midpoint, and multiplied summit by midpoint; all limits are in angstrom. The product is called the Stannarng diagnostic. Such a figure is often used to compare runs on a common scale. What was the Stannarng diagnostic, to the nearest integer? 69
